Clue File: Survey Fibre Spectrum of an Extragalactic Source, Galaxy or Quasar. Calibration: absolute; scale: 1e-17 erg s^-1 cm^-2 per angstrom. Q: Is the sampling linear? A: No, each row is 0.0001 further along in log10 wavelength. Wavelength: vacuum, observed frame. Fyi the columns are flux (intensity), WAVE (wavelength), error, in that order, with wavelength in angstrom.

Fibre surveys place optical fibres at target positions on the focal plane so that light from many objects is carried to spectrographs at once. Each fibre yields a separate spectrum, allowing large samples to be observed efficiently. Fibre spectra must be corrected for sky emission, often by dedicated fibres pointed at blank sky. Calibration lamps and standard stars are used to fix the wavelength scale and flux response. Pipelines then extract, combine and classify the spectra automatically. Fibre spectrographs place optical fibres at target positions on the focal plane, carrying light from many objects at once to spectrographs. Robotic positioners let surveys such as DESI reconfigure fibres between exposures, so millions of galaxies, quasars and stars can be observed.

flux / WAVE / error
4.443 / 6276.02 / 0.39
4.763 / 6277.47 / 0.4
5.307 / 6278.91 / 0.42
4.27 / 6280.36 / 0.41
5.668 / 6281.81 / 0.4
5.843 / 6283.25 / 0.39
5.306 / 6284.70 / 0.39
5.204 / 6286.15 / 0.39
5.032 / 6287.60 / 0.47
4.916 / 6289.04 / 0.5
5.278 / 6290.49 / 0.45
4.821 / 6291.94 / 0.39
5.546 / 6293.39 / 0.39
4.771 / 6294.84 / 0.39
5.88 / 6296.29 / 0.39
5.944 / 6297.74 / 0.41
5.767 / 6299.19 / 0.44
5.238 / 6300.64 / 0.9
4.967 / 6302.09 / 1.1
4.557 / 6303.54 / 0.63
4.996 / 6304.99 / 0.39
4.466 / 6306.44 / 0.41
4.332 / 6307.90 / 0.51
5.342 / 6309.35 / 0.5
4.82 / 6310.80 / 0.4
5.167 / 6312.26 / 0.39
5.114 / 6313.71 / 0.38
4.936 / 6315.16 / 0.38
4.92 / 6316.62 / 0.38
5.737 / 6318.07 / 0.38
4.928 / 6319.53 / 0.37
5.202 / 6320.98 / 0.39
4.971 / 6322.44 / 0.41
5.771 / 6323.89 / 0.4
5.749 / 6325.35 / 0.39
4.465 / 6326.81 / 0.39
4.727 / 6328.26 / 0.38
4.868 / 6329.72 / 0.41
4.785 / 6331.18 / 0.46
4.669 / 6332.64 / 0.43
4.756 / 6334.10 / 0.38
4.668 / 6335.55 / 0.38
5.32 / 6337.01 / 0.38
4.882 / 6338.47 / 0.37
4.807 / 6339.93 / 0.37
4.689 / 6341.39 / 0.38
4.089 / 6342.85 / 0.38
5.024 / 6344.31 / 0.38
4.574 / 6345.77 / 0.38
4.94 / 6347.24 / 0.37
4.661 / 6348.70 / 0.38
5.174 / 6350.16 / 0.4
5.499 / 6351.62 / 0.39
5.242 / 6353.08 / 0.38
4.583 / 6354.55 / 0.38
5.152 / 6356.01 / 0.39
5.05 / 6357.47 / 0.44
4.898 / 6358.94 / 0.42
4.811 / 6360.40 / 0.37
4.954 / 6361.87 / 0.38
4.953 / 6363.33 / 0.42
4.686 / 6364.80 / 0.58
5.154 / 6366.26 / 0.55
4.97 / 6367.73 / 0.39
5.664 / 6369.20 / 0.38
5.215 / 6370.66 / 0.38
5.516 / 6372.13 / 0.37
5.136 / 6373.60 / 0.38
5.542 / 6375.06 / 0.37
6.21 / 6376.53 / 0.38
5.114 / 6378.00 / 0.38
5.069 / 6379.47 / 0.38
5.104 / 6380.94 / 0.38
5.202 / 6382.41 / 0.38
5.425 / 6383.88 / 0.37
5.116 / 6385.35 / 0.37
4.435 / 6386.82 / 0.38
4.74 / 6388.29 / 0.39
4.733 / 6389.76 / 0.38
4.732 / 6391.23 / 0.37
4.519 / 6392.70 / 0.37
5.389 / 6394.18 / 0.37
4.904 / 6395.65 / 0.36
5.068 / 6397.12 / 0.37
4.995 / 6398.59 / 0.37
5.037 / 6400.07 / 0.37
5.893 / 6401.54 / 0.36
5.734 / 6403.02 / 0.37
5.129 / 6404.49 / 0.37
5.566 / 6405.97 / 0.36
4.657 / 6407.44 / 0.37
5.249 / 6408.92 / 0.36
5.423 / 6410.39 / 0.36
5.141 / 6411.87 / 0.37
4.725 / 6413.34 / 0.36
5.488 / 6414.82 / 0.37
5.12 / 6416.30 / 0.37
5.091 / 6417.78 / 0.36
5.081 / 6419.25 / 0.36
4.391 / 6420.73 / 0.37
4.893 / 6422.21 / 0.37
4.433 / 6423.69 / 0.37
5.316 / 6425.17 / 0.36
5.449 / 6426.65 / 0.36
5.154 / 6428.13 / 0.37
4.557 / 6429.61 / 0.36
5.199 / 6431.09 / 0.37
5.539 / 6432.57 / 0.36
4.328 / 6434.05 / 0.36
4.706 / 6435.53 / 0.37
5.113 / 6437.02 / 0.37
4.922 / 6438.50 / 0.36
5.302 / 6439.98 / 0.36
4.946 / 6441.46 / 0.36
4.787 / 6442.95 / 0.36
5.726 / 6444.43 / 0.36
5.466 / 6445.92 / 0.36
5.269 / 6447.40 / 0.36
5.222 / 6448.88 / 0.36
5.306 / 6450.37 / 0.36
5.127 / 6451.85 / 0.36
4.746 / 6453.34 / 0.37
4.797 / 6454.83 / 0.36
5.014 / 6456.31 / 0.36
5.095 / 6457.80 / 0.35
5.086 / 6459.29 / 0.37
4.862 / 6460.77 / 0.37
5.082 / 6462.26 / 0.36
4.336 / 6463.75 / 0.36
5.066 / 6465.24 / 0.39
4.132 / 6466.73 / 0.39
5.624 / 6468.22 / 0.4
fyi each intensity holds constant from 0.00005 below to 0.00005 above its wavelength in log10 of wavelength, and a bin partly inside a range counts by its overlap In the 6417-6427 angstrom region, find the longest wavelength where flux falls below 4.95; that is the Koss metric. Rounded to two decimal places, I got 6423.69 angstrom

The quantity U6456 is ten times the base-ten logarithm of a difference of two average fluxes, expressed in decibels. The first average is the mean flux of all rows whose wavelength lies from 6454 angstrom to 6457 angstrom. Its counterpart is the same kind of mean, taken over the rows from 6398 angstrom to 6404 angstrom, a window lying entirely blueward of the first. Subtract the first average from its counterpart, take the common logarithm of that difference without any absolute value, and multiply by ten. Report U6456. -3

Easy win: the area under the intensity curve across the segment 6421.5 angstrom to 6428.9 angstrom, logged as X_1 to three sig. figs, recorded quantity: 37.3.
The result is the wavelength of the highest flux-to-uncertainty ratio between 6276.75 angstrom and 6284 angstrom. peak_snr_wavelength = 6283.25 angstrom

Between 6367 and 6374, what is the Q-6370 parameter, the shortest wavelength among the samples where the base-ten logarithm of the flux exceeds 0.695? 6367.73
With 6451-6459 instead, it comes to 6451.85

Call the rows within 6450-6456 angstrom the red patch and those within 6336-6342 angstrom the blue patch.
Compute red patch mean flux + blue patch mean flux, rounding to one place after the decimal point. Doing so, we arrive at 9.9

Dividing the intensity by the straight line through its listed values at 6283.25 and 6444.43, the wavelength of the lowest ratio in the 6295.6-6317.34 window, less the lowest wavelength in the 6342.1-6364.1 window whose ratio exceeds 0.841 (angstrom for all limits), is -36.4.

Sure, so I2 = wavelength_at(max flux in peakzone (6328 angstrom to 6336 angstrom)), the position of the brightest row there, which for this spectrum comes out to 6329.72 angstrom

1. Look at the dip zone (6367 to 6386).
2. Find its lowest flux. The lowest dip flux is 4.97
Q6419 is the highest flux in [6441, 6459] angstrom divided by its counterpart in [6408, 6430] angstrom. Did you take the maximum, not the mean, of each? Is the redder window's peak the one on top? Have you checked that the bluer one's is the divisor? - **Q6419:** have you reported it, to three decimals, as 1.043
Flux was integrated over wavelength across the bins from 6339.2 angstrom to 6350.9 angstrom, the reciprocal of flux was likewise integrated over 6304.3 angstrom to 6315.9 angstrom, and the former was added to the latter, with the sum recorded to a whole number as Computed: 58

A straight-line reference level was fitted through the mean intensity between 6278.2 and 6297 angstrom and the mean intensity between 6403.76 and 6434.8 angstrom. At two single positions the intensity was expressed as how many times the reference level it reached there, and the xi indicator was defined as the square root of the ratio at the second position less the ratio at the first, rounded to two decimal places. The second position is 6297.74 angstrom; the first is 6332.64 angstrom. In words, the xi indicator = 0.49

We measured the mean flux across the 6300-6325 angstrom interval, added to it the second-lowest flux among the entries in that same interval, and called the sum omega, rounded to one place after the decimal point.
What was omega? 9.5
